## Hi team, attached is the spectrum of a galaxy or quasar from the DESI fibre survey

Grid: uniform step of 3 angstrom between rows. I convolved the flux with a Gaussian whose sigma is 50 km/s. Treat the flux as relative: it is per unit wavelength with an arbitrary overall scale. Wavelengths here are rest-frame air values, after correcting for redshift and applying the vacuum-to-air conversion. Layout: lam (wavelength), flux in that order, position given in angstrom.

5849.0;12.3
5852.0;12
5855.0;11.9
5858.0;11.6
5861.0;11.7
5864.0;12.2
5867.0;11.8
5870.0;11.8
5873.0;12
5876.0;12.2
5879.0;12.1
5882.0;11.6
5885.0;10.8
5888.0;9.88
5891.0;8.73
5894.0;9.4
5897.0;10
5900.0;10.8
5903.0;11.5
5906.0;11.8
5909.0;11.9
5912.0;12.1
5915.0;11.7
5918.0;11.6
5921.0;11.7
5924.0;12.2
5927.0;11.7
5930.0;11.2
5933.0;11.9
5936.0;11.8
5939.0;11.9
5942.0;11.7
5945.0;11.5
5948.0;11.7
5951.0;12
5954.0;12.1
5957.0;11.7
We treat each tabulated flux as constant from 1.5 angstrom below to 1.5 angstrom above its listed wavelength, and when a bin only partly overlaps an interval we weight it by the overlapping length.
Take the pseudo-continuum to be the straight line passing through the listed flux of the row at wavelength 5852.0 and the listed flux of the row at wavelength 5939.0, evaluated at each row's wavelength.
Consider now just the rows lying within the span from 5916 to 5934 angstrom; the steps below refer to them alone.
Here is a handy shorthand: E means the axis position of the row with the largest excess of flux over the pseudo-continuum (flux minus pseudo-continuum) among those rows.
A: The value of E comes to 5924.0 angstrom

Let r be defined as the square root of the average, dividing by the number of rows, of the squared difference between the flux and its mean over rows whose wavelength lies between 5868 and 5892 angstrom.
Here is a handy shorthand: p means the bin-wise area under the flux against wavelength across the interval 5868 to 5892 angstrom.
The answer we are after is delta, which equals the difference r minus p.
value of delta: -268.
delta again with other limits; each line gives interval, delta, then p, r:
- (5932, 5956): -284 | 284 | 0.18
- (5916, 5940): -282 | 282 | 0.27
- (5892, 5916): -265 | 266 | 0.92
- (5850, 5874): -285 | 285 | 0.18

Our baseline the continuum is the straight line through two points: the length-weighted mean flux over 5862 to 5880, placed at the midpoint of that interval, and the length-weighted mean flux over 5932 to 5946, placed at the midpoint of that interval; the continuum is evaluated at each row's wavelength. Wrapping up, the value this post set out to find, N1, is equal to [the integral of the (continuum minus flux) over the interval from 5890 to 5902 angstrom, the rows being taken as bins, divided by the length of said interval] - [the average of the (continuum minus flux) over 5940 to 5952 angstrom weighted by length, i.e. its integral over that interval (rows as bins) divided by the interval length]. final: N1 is 2.1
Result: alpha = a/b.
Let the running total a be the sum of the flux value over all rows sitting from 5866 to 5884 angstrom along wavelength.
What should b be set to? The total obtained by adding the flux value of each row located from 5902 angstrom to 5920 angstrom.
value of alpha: 1.01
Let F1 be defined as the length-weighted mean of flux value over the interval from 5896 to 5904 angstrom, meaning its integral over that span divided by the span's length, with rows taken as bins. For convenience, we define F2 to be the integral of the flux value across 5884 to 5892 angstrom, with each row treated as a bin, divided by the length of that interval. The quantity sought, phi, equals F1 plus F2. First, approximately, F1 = 10.8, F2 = 9.8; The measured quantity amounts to 20.6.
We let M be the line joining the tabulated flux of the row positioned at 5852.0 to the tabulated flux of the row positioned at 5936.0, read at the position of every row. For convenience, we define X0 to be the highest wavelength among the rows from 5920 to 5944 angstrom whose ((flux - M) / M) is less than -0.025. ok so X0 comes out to 5930.0 angstrom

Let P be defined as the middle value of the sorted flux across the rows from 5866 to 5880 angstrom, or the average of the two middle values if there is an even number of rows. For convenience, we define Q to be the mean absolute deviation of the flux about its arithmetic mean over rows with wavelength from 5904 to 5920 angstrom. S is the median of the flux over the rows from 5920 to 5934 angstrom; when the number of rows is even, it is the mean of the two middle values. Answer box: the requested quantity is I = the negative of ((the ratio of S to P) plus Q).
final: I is -1.119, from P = 12.0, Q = 0.144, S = 11.7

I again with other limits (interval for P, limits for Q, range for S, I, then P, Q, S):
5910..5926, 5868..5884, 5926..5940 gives -1.201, 11.7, 0.192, 11.8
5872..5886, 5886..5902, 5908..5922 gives -1.533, 12.0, 0.558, 11.7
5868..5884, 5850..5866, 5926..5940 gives -1.167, 12.0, 0.184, 11.8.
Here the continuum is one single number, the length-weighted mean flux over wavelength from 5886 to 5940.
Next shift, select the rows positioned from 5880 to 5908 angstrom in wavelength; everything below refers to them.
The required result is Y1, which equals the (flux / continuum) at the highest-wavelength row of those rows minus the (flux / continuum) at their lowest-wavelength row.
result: 0.02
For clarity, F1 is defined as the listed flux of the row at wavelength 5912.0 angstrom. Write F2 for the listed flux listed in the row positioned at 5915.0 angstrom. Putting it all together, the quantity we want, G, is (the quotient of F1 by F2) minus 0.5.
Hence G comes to 0.53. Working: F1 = 12.1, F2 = 11.7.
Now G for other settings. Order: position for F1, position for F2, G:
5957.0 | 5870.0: 0.49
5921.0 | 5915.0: 0.50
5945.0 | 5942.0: 0.48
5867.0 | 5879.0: 0.48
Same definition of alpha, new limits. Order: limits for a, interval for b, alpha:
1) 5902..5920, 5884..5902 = 1.18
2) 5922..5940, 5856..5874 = 0.99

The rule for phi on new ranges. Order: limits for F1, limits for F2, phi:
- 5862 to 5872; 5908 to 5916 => 23.8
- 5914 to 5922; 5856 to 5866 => 23.5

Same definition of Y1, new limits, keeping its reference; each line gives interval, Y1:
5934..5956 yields 0.03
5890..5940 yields 0.28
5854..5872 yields -0.01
